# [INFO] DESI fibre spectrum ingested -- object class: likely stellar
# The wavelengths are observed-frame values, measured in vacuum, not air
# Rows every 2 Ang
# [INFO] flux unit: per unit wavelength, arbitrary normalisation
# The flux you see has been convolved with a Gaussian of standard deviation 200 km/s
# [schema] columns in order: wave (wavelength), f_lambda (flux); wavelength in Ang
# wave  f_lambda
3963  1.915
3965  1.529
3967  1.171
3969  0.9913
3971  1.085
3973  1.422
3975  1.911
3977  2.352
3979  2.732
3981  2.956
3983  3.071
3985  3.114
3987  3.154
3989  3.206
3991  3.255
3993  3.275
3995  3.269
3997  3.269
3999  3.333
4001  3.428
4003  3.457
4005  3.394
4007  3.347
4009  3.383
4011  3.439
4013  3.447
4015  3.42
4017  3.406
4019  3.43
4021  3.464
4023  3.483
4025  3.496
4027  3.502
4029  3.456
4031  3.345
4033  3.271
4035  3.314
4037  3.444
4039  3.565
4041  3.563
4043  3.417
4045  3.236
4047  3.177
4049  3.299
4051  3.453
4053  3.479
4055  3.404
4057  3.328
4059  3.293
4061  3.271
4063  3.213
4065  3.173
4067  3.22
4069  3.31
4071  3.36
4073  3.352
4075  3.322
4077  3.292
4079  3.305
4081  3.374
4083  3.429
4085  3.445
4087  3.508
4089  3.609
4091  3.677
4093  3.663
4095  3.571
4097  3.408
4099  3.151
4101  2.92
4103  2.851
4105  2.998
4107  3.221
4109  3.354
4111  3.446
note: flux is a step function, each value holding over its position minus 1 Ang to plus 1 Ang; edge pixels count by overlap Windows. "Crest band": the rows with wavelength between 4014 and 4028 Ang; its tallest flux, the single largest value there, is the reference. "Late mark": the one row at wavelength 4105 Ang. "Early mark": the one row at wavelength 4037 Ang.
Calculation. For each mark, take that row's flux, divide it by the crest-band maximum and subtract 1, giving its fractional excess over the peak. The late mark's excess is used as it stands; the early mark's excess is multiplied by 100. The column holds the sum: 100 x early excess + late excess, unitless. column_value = -2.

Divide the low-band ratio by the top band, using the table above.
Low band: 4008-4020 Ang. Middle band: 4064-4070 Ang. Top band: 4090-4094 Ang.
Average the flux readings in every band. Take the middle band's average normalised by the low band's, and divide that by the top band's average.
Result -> 0.26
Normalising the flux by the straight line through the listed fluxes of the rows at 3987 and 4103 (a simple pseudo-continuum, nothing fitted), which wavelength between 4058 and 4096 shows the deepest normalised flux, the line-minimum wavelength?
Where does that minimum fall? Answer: 4065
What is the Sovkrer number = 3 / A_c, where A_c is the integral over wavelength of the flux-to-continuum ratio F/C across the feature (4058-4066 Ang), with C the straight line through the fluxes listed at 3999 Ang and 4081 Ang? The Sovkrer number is 0.390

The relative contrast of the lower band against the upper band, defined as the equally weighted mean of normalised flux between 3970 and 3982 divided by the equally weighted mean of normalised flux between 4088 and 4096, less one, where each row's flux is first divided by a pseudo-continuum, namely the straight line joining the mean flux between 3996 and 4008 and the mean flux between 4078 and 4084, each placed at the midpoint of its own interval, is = -0.43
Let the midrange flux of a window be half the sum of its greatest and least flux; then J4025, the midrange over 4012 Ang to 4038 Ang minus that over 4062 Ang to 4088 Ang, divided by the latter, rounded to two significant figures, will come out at 0.014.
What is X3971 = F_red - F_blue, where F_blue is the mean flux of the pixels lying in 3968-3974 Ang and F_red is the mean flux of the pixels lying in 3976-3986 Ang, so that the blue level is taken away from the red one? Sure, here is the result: 1.7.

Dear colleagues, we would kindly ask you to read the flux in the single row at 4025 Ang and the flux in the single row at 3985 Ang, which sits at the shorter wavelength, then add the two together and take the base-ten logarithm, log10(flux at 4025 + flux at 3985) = 0.820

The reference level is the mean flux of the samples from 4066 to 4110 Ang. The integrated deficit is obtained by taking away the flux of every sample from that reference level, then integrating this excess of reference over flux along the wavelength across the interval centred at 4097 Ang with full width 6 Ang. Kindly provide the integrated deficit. -0.3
